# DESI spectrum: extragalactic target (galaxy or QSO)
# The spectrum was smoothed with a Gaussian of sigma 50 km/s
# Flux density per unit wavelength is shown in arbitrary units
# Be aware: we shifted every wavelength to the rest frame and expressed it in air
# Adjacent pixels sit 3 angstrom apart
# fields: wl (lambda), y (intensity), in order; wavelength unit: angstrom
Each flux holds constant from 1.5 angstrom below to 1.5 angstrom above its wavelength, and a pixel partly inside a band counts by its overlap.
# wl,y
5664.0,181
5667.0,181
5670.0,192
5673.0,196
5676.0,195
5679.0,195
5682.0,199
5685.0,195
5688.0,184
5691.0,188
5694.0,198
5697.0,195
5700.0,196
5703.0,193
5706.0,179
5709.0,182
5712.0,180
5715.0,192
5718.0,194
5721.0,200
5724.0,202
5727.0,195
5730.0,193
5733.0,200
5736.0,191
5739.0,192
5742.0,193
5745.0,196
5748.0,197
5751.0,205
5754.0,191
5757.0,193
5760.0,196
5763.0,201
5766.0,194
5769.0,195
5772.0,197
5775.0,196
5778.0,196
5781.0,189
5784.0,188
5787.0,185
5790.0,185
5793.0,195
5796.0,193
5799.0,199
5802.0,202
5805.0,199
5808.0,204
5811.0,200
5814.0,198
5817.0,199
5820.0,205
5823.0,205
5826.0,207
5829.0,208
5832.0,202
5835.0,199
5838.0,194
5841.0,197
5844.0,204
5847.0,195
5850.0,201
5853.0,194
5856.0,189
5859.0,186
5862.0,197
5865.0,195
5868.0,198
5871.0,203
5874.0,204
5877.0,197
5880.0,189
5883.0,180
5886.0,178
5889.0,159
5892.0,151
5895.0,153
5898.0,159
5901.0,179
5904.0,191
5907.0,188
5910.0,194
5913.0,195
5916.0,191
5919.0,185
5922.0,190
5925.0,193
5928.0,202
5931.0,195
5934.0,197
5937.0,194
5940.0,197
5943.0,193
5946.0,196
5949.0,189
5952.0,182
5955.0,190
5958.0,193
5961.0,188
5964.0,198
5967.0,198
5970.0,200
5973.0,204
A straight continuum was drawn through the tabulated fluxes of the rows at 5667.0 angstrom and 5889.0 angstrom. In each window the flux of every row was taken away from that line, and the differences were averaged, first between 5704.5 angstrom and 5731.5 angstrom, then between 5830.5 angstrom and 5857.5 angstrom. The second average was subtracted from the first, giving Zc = 19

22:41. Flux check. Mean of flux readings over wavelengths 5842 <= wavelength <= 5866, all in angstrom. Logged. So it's 195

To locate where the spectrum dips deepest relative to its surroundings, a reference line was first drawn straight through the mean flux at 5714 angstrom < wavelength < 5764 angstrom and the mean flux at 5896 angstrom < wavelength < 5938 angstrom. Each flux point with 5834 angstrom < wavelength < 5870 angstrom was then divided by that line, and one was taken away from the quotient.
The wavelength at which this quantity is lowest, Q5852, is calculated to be 5859.0 angstrom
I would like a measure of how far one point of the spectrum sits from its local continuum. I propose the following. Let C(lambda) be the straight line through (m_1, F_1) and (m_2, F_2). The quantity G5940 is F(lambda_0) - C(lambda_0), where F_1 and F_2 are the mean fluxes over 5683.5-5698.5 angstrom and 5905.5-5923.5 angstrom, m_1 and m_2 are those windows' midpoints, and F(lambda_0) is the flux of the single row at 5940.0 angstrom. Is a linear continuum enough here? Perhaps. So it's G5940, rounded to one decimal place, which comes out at 6.7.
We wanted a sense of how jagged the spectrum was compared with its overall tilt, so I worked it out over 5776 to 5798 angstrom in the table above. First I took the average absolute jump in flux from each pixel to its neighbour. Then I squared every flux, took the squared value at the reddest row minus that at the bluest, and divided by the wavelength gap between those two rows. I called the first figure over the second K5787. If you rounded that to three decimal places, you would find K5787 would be -0.059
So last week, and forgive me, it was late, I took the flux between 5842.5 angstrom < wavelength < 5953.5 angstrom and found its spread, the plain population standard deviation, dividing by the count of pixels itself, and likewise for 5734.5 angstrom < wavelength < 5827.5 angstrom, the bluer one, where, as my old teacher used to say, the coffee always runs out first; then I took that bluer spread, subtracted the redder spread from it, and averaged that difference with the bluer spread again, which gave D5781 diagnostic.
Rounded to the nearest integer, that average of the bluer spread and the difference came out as -1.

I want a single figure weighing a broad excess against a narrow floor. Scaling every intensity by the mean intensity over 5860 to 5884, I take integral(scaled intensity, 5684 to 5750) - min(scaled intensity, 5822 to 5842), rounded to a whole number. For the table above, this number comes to 64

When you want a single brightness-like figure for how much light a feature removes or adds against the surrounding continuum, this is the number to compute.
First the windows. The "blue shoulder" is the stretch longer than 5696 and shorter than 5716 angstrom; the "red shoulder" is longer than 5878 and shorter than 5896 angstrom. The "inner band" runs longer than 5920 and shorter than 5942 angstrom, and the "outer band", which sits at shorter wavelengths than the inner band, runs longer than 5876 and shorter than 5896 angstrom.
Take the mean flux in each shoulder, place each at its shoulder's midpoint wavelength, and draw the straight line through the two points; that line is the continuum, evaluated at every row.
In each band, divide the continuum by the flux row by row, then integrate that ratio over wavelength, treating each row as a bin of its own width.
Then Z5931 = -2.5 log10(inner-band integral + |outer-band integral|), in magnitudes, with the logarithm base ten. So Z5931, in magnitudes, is -3.96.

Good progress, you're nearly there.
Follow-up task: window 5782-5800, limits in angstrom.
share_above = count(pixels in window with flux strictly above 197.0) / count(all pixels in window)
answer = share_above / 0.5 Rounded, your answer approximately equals 0.3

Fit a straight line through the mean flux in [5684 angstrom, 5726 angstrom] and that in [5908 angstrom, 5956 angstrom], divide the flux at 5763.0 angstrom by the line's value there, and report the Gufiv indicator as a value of 1.05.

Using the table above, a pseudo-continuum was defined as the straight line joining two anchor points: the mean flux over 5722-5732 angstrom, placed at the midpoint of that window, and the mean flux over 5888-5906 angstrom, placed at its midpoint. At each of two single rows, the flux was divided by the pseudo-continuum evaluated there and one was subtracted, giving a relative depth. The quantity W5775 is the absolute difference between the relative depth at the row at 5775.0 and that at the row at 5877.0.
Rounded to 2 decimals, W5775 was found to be 0.12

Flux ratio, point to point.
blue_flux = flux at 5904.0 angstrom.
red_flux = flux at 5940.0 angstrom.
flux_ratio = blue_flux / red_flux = 0.97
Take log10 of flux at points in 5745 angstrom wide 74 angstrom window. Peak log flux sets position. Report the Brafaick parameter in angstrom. 5751.0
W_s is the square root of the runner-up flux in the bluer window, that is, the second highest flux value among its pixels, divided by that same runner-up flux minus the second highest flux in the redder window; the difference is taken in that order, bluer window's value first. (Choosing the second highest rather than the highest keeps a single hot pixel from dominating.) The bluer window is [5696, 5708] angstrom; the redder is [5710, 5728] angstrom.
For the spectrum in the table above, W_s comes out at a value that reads -3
